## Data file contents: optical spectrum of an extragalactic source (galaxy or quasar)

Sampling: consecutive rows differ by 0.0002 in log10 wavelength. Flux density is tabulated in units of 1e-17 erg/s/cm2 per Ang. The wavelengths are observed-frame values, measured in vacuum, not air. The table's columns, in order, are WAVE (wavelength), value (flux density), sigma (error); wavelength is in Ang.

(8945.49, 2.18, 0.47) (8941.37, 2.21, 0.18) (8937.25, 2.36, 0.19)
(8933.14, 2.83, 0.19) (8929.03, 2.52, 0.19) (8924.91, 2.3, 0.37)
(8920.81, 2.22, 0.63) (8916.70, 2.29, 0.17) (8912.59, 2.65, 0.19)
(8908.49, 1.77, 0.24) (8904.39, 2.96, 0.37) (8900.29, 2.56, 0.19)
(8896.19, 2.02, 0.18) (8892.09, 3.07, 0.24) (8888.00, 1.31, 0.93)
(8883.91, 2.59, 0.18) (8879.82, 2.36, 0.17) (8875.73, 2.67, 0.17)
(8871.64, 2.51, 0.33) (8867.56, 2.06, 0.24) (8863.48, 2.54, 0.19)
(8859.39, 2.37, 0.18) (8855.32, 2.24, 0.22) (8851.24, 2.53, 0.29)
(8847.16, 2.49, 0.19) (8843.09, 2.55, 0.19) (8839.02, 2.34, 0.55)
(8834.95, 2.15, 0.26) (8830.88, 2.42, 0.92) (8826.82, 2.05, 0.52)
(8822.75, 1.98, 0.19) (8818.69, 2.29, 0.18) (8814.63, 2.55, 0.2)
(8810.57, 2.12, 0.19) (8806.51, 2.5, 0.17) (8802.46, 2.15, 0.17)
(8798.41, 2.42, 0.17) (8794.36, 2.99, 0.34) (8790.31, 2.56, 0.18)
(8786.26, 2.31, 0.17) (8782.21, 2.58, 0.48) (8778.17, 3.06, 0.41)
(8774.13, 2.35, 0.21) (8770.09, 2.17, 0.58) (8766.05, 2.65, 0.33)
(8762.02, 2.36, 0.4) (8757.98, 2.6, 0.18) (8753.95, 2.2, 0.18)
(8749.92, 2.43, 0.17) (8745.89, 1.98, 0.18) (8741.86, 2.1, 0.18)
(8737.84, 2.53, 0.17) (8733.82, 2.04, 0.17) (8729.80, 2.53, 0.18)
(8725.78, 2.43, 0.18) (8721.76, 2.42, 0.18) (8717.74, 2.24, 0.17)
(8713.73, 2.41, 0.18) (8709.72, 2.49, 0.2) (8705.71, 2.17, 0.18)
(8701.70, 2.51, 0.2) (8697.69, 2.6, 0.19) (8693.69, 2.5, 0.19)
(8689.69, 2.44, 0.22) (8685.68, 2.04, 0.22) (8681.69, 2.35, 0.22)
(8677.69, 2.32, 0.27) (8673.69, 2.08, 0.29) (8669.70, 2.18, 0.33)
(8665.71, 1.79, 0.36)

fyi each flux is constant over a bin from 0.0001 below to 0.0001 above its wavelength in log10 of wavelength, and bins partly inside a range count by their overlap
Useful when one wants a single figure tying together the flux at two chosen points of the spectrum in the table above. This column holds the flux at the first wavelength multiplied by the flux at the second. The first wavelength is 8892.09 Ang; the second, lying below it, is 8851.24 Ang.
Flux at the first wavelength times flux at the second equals 7.8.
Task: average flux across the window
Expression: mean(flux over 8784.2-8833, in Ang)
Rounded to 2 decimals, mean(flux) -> 2.36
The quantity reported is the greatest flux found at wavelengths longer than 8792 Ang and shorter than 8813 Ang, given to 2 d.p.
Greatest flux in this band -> 2.99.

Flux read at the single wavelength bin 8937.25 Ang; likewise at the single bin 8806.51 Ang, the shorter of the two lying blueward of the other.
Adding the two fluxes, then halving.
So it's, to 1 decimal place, 2.4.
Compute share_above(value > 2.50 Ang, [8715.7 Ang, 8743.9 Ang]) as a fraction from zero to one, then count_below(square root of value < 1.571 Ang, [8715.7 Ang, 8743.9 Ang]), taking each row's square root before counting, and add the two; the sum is 5.3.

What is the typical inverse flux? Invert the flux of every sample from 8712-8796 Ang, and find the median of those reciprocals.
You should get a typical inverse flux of 0.413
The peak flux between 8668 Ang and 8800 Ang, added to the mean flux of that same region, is 5.46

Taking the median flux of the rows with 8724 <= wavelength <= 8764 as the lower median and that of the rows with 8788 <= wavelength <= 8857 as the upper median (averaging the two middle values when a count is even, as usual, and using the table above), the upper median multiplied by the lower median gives 5.80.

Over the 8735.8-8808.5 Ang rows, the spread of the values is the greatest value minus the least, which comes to 1.1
